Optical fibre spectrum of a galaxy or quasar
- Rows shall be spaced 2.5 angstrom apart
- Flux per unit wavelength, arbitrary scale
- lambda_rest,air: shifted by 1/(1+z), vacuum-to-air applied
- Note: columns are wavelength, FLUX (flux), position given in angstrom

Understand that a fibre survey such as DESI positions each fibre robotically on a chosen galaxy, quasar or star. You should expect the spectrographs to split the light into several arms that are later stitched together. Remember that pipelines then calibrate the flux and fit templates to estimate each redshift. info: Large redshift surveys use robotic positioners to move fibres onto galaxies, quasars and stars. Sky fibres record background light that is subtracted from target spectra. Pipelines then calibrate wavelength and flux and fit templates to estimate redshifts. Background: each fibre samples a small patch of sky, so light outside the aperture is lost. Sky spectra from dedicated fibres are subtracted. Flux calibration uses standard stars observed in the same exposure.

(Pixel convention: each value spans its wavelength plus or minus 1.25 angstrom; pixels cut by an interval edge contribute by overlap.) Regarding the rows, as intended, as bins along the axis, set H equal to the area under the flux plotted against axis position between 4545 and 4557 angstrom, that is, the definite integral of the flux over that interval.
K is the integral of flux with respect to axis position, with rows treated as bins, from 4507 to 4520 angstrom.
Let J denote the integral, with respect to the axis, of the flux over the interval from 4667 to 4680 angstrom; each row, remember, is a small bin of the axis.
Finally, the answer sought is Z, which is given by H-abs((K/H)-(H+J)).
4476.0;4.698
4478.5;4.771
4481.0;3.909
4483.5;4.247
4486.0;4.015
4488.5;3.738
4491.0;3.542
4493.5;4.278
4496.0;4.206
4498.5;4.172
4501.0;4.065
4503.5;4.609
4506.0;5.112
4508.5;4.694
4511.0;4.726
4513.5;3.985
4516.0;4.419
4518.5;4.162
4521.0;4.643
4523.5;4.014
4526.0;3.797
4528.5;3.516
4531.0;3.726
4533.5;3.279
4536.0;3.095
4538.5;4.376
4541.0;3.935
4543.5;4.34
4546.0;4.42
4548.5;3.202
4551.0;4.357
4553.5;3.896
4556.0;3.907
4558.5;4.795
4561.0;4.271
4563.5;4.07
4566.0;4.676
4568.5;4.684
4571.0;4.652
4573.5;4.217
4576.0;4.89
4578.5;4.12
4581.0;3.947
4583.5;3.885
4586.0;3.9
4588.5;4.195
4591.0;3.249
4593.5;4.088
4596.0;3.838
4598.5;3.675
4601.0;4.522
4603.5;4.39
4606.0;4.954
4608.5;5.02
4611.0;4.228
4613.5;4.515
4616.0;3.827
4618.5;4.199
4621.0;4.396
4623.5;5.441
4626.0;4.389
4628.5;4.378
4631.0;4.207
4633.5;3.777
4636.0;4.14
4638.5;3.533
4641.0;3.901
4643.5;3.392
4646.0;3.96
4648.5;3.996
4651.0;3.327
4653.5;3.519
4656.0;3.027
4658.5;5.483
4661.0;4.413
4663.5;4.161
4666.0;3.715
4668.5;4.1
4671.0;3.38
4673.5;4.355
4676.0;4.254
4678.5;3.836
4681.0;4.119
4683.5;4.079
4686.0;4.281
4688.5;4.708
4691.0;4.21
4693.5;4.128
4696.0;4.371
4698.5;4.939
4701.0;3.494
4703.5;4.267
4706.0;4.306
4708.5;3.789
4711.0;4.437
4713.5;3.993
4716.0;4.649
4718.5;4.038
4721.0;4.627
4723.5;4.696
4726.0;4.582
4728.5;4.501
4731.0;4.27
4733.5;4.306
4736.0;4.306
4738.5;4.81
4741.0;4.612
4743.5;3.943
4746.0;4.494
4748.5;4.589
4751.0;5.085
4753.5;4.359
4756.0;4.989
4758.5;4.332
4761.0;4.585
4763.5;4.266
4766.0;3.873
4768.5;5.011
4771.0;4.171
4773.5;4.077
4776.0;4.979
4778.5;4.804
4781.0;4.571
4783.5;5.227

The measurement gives -50.6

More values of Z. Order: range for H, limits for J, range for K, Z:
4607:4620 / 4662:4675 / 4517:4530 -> -50.5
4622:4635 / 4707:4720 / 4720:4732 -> -53.6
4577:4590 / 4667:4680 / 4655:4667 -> -50.8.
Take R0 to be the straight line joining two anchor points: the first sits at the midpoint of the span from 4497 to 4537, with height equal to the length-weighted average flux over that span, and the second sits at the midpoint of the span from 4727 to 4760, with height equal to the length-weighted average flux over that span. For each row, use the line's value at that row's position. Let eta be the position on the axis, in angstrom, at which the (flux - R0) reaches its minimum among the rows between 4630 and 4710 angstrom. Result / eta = 4656.0 angstrom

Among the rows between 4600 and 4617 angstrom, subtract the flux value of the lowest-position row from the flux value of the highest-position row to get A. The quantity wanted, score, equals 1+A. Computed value 0.3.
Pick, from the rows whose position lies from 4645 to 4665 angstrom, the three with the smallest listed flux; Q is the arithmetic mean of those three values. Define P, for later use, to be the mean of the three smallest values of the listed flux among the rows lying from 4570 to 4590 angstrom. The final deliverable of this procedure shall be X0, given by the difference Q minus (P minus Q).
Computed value 2.67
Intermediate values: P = 3.91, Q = 3.3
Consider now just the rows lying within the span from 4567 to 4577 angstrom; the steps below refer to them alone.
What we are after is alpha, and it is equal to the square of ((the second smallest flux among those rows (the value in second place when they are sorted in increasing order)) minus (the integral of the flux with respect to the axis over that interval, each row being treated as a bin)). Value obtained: 1714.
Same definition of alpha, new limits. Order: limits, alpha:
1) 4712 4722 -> 1535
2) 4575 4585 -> 1437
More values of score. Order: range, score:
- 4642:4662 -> 2.0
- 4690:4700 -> 1.7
